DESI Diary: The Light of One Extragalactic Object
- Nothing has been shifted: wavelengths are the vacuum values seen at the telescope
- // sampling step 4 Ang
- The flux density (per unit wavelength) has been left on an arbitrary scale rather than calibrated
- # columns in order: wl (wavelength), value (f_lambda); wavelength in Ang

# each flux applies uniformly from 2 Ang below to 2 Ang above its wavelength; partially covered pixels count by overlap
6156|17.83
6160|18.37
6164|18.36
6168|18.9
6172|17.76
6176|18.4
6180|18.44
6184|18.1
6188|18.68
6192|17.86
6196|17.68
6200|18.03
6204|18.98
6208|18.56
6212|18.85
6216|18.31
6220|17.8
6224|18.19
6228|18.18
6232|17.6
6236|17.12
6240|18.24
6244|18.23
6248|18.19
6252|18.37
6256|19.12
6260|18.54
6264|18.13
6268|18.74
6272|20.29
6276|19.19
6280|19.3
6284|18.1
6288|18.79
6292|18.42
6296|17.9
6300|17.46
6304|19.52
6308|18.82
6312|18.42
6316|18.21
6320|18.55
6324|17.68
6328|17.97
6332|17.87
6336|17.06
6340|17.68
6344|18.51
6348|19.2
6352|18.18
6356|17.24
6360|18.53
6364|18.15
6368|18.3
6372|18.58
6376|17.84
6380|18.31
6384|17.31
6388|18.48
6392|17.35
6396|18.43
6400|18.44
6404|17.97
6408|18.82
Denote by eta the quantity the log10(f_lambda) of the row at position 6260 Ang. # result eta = 1.27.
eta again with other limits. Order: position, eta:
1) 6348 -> 1.28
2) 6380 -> 1.26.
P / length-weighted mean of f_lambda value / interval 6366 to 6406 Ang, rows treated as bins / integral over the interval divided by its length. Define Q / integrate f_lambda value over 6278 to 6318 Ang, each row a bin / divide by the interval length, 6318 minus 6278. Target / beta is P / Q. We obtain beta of 0.98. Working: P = 18.1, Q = 18.49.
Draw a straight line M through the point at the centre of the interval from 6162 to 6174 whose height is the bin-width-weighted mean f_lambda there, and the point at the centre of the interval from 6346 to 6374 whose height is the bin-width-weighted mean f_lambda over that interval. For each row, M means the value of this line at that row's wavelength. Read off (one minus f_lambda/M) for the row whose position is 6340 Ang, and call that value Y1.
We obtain 0.035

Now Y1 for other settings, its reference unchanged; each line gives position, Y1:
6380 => 0.000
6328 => 0.019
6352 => 0.007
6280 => -0.053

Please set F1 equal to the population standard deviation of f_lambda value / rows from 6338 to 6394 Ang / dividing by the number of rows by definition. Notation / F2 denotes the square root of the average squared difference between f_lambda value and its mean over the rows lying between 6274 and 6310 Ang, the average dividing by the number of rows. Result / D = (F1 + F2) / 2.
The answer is 0.60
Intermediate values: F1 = 0.55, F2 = 0.65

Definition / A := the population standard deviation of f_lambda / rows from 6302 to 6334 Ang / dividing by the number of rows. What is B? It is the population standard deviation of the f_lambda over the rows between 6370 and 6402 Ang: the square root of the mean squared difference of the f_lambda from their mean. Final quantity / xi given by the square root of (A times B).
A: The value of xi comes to 0.52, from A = 0.56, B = 0.487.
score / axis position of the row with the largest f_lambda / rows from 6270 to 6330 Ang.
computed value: 6272 Ang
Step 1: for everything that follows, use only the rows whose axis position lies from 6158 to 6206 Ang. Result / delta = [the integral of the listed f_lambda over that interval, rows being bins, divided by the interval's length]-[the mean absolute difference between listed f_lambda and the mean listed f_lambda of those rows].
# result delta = 18.0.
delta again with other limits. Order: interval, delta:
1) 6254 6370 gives 17.9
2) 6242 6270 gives 18.2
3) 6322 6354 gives 17.6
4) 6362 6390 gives 17.8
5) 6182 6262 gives 17.9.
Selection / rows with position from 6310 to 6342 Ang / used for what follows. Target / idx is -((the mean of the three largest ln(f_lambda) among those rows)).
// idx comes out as -2.91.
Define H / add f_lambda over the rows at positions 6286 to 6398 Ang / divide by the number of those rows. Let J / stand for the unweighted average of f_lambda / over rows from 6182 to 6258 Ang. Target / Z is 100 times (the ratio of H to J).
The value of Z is 100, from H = 18.2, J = 18.2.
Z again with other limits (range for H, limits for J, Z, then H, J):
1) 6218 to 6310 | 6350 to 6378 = 102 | 18.4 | 18.1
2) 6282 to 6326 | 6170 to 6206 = 101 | 18.4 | 18.2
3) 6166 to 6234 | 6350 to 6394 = 101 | 18.3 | 18.0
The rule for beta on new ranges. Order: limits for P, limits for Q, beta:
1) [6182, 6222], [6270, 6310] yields 0.97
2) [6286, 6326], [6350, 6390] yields 1.02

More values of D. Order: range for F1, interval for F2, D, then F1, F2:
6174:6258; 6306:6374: 0.50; 0.46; 0.53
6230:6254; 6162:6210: 0.43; 0.45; 0.41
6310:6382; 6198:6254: 0.48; 0.50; 0.46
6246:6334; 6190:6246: 0.56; 0.65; 0.48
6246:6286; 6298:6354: 0.65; 0.66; 0.65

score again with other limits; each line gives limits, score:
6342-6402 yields 6348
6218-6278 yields 6272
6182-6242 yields 6204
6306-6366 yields 6348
